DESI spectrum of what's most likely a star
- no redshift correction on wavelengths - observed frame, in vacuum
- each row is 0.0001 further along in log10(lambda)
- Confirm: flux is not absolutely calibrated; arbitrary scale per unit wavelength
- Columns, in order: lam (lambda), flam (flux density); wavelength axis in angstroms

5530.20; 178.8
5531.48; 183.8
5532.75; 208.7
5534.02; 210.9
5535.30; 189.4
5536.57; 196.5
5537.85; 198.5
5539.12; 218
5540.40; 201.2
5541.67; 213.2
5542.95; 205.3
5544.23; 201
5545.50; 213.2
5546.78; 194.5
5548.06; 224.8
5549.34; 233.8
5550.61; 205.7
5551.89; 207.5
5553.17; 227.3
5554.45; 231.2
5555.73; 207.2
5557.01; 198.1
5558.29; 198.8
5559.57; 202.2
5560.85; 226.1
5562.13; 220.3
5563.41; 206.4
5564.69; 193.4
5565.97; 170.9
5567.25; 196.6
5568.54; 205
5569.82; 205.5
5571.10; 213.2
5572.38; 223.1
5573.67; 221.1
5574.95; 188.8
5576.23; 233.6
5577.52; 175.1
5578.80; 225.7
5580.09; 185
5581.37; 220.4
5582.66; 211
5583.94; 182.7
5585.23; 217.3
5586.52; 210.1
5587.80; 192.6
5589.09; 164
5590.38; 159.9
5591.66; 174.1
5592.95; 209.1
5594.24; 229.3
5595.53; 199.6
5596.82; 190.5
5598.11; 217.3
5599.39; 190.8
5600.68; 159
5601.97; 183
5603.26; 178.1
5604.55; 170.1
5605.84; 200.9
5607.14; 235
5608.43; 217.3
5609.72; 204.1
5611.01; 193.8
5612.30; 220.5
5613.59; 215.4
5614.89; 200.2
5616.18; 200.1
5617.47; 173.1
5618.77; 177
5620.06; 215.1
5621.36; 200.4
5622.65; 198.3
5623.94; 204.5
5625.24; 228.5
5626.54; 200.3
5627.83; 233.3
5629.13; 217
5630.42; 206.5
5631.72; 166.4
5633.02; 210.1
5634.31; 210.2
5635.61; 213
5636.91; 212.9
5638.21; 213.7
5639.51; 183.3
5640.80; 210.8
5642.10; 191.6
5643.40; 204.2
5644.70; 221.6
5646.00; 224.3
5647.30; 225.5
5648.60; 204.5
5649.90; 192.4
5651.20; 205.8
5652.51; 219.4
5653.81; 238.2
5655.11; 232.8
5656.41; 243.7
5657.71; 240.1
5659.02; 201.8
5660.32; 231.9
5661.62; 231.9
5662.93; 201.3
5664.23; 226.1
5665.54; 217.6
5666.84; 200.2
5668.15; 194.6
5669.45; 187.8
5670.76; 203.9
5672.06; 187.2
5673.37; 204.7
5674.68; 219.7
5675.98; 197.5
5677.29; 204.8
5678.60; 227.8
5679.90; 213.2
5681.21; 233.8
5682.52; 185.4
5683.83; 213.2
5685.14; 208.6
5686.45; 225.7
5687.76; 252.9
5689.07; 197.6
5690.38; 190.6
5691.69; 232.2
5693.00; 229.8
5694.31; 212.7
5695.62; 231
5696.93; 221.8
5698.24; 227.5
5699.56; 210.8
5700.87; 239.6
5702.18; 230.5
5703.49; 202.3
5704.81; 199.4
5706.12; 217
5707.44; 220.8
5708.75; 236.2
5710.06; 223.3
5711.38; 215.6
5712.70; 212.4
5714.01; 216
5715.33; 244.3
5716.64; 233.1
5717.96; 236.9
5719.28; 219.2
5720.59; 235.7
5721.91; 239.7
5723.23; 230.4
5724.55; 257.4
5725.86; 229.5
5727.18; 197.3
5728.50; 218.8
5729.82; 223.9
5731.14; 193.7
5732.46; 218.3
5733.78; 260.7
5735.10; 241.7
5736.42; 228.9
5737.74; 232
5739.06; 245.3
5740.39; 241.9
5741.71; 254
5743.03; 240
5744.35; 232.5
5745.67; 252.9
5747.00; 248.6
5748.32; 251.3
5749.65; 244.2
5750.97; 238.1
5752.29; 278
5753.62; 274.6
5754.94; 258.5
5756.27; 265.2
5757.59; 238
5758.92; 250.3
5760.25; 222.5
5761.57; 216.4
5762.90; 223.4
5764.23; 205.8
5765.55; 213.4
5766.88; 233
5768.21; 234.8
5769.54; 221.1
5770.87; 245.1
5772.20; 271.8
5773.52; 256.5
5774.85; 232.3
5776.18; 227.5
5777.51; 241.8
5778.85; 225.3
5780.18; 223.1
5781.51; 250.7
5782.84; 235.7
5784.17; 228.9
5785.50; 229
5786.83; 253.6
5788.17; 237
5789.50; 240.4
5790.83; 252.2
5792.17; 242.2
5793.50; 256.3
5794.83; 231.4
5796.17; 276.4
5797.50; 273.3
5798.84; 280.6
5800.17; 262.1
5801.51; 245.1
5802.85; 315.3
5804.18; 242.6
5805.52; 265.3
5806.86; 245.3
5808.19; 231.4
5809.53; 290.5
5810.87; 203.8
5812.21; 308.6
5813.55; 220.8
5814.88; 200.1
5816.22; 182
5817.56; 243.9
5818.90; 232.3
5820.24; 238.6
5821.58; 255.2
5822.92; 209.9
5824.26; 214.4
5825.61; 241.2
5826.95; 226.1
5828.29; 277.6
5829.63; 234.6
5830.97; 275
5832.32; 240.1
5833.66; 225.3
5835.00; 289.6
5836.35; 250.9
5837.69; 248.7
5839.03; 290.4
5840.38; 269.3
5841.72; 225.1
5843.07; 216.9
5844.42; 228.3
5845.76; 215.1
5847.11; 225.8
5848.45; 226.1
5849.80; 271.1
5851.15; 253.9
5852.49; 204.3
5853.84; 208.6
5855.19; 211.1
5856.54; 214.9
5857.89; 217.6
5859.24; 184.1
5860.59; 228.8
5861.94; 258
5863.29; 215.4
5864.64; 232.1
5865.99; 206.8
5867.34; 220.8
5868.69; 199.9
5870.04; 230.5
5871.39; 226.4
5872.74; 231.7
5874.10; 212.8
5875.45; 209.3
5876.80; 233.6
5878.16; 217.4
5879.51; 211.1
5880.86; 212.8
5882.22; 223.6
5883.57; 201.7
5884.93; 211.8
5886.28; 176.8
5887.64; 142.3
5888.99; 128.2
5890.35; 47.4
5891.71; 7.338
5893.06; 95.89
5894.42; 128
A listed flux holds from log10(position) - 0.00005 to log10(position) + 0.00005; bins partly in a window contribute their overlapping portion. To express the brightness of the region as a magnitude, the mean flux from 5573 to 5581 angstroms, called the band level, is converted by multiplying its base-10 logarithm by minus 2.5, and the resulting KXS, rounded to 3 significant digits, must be -5.78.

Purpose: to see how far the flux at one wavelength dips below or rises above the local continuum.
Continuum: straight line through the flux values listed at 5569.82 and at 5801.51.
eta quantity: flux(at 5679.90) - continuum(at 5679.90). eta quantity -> -11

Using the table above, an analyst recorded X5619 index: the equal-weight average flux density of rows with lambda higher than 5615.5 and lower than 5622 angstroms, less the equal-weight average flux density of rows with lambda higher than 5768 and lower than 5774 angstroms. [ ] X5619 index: -53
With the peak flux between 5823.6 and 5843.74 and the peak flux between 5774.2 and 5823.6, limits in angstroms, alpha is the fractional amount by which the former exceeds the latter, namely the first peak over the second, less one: -0.08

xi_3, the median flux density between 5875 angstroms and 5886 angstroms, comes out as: 212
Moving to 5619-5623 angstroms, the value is 200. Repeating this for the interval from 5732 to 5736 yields 242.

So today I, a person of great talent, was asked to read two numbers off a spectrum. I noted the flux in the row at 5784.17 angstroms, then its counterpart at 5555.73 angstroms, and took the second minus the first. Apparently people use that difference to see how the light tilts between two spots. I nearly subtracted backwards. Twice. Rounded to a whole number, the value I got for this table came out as -22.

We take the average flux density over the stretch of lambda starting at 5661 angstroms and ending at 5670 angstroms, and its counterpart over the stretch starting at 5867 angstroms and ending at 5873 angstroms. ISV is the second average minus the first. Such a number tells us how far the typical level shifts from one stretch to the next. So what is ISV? 13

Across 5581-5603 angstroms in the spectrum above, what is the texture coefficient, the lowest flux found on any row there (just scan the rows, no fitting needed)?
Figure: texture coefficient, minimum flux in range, 159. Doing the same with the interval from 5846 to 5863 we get 184.1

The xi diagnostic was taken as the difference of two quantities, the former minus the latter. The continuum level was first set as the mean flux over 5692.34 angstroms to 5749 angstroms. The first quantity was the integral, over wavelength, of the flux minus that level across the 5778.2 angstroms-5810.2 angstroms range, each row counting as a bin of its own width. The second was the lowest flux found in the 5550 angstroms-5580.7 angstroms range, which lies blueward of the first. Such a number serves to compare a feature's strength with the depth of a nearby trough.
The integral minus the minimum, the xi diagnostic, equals 541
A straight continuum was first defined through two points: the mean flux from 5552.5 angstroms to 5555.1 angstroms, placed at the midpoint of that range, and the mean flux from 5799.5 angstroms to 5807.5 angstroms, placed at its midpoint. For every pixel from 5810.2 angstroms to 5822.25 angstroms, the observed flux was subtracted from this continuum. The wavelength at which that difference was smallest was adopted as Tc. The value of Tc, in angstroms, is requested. 5812.21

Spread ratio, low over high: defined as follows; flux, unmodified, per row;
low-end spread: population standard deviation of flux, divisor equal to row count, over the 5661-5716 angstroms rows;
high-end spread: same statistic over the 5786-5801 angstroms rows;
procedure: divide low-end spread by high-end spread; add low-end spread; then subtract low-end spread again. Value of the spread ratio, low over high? 1.02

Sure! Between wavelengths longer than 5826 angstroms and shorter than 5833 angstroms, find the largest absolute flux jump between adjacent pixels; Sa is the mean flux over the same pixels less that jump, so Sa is 199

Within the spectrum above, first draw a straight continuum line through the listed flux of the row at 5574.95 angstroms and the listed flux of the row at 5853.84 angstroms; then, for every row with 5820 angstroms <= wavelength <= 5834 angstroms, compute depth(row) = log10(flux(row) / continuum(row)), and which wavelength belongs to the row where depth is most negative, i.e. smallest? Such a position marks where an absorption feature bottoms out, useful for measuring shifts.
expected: 5822.92 angstroms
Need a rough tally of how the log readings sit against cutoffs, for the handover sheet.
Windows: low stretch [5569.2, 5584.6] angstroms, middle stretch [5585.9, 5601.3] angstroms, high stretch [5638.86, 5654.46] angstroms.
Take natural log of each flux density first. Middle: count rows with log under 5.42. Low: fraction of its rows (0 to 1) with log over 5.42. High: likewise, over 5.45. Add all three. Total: 11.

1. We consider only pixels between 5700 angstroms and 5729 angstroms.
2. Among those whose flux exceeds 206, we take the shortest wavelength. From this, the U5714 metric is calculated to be 5700.87 angstroms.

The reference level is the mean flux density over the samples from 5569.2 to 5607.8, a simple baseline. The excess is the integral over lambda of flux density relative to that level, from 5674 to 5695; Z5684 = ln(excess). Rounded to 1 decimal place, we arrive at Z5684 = 5.8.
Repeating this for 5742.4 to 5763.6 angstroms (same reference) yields 6.9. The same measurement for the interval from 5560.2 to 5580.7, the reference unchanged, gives 4.9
